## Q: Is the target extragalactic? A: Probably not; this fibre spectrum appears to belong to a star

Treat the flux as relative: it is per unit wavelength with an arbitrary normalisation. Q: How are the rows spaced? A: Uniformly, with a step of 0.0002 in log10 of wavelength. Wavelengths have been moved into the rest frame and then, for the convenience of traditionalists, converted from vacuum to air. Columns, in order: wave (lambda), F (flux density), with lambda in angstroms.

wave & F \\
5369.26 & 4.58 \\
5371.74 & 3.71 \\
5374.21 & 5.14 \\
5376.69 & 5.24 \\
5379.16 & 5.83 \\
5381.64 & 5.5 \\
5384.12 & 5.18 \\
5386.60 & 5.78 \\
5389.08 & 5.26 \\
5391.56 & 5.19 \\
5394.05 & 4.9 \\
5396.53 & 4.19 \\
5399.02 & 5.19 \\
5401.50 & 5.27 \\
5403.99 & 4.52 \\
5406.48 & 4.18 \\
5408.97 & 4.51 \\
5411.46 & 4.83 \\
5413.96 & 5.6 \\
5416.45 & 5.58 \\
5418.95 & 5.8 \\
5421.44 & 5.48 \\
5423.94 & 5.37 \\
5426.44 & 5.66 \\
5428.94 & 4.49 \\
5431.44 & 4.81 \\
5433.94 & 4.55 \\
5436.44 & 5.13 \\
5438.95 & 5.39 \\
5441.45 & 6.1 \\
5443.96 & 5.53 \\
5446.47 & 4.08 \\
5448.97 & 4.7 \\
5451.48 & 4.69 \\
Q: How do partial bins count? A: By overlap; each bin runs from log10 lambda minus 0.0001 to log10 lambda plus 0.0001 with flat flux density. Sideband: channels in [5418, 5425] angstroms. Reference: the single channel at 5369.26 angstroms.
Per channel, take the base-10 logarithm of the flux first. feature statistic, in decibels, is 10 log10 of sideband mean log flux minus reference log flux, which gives -10.8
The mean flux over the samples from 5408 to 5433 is 5.21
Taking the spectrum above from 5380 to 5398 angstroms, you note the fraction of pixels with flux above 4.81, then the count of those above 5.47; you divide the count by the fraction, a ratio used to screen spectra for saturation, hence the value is 2.3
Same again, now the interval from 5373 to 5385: 2.0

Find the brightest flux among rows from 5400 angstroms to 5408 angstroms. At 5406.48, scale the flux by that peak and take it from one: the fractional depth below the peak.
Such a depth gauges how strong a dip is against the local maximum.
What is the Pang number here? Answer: 0.21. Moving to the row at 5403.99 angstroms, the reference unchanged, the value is 0.14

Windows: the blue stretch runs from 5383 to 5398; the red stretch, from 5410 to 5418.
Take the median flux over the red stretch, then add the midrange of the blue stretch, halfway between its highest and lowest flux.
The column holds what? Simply 10.6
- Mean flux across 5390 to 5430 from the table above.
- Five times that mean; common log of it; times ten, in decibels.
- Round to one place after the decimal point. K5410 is 14.0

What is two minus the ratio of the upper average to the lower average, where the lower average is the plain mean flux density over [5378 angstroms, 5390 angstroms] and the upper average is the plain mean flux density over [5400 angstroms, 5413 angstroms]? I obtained 1.15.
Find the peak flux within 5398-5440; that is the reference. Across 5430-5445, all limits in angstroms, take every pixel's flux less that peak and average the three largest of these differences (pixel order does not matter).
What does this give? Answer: -0.13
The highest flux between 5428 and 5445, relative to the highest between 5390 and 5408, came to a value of 1.16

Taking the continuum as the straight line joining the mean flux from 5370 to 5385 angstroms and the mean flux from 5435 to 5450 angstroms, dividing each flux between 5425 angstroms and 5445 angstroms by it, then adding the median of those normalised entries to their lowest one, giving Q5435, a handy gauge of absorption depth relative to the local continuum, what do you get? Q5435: 1.89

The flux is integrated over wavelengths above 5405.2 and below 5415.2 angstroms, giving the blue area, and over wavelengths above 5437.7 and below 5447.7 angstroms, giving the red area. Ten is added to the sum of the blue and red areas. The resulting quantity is 110.5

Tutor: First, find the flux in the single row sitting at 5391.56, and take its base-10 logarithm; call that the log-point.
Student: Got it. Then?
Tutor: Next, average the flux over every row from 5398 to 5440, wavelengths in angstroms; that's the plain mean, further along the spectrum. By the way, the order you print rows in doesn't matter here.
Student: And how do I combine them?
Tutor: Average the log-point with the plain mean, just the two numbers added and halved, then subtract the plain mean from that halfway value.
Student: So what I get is -2.18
